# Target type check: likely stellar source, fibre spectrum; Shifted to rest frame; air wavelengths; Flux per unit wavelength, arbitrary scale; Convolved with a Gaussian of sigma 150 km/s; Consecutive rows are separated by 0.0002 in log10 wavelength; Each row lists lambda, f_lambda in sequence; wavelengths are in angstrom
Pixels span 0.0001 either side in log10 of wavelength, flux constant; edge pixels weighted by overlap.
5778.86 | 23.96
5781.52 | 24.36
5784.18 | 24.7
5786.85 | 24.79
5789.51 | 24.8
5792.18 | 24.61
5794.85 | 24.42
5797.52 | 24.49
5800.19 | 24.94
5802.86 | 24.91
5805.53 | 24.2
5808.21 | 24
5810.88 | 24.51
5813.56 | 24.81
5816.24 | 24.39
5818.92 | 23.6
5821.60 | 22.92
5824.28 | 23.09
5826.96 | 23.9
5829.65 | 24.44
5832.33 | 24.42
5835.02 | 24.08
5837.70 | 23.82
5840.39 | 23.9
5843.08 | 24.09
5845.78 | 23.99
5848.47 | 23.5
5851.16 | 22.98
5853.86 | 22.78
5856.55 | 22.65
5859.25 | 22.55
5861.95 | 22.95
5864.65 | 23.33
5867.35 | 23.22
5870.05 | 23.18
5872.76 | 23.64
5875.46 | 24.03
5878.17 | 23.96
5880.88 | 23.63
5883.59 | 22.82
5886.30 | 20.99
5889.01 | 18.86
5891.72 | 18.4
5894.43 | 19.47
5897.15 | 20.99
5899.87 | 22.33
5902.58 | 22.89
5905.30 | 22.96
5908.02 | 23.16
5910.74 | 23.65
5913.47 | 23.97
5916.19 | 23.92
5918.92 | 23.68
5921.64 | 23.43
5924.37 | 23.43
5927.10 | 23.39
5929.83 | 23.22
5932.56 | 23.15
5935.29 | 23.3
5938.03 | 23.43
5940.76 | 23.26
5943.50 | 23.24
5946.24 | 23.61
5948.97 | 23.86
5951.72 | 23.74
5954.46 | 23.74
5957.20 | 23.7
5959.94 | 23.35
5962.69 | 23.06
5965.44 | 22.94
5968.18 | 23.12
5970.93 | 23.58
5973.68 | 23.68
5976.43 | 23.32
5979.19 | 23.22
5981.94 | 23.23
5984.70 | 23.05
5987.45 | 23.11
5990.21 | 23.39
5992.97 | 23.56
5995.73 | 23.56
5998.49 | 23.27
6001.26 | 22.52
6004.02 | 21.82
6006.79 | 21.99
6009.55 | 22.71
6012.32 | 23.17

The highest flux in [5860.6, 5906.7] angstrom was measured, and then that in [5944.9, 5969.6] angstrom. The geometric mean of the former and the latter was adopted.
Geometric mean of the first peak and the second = 23.9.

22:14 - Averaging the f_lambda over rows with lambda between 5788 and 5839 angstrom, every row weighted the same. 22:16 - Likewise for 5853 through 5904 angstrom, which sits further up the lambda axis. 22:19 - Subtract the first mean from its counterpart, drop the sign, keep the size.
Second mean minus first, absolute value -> 2.0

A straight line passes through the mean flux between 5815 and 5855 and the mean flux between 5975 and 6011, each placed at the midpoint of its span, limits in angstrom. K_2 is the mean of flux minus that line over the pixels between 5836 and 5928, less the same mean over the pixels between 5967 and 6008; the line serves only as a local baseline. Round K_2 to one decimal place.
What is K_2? -0.8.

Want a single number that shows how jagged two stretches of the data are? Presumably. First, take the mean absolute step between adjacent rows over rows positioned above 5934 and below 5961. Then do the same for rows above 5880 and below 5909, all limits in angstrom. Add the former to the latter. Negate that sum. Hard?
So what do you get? -1.16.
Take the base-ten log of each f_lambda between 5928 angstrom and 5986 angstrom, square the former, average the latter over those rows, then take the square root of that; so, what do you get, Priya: 1.37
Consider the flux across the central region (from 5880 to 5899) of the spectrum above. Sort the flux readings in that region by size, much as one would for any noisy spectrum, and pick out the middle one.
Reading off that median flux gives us 21.0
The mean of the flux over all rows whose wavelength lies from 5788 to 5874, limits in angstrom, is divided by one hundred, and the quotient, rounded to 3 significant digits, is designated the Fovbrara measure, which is 0.238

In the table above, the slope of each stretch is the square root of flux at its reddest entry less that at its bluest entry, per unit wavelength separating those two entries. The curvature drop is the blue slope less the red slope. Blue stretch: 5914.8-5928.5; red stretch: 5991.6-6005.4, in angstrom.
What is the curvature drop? 0.012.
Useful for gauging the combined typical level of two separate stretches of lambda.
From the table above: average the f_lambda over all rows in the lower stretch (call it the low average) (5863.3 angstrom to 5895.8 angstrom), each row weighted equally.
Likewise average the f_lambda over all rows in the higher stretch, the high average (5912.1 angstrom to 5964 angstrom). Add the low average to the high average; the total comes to 45.6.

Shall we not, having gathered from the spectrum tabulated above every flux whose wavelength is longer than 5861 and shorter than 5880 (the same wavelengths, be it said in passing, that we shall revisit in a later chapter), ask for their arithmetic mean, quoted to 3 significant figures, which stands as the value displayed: 23.5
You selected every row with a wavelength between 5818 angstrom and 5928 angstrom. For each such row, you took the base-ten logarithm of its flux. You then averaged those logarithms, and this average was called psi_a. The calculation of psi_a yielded 1.36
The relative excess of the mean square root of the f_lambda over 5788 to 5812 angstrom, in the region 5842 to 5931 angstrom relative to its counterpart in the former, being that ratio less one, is -0.037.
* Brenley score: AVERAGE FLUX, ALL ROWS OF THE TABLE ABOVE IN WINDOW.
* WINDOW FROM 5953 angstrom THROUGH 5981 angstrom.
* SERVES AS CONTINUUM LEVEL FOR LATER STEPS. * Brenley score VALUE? 23.4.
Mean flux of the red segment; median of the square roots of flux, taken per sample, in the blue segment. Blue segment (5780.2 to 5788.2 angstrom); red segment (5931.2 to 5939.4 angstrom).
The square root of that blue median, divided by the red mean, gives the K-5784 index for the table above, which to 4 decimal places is 0.0957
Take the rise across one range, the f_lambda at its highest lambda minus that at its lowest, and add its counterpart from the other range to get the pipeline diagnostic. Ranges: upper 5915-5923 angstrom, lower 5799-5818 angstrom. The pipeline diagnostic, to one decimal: -1.0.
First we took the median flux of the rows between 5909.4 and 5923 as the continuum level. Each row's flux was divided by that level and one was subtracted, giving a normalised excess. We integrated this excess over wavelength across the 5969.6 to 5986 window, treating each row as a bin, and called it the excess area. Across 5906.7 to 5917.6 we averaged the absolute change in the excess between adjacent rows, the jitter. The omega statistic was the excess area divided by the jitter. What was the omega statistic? -19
